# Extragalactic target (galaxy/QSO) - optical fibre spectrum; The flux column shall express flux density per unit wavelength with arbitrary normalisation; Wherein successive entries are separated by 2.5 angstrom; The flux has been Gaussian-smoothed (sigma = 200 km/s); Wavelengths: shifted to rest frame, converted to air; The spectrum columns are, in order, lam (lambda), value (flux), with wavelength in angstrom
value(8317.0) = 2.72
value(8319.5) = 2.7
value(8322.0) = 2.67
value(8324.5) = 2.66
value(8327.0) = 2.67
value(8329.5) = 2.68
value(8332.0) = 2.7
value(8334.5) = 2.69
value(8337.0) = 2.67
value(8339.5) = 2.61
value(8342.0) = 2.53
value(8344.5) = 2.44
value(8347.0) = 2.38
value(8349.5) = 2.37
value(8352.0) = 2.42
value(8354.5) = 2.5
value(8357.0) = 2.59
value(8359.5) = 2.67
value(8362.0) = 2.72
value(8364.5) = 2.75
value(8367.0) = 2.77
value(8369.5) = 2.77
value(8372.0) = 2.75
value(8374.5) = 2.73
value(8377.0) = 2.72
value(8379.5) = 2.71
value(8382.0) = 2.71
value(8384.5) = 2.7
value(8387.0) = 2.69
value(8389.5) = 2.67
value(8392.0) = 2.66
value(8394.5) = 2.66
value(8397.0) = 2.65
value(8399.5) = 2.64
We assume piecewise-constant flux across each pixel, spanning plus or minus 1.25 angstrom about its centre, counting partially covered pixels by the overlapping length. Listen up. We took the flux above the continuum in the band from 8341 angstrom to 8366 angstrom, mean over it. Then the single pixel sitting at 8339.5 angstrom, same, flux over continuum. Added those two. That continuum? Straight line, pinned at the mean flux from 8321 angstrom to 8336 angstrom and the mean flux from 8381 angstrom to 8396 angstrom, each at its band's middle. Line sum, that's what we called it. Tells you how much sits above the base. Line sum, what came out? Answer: -0.21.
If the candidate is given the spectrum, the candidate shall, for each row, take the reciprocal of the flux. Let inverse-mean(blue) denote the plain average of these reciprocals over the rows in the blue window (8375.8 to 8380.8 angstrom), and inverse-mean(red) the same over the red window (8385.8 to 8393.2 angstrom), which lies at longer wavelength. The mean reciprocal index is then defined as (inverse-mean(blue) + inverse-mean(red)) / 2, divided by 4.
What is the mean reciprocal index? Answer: 0.093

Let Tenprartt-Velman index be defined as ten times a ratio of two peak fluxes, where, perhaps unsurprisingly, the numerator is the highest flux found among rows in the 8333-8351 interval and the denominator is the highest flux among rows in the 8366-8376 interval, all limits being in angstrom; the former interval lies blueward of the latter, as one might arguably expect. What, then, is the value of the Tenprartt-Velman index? 9.7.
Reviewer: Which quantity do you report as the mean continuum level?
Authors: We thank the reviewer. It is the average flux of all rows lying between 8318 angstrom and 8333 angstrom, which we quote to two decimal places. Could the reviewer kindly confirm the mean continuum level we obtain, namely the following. 2.68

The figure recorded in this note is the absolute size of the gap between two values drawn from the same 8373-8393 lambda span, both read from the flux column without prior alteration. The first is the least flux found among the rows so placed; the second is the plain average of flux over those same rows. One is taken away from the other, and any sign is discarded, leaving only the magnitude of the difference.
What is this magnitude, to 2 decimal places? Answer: 0.04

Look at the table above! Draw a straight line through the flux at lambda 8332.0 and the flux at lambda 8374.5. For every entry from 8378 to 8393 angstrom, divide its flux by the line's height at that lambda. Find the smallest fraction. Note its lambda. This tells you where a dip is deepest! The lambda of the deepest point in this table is 8392.0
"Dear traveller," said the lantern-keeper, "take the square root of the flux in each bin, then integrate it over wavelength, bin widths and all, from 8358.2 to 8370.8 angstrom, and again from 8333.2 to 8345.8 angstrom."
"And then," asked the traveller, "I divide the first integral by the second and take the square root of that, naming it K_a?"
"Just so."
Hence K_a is 1.01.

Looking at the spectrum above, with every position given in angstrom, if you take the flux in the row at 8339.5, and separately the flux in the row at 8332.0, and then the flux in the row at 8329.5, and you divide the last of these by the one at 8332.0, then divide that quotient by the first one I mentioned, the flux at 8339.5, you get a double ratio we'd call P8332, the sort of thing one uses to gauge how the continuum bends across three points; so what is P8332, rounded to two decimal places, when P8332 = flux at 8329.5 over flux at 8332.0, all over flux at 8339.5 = 0.38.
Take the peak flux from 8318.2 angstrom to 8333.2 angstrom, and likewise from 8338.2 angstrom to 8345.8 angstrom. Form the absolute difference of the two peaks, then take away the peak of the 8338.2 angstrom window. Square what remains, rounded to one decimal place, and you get 6.4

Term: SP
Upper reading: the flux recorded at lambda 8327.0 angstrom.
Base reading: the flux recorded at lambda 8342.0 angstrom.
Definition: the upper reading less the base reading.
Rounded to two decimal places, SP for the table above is 0.14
